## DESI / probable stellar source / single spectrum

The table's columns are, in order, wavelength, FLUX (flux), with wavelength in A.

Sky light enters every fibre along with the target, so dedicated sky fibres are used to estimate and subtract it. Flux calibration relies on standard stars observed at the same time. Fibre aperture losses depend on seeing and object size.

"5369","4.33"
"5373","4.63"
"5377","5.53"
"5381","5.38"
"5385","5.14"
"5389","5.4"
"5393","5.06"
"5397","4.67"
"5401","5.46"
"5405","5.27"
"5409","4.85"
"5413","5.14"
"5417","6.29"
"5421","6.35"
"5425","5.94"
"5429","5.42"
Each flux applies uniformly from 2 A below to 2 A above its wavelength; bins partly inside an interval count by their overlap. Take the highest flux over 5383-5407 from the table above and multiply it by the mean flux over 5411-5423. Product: 32.4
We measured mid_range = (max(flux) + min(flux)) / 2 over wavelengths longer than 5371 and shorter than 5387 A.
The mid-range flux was 5.080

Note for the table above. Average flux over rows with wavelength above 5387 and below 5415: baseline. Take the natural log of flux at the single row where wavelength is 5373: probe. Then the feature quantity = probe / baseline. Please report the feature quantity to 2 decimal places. 0.30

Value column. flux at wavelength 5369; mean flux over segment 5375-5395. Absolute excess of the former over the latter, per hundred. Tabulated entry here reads 0.010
